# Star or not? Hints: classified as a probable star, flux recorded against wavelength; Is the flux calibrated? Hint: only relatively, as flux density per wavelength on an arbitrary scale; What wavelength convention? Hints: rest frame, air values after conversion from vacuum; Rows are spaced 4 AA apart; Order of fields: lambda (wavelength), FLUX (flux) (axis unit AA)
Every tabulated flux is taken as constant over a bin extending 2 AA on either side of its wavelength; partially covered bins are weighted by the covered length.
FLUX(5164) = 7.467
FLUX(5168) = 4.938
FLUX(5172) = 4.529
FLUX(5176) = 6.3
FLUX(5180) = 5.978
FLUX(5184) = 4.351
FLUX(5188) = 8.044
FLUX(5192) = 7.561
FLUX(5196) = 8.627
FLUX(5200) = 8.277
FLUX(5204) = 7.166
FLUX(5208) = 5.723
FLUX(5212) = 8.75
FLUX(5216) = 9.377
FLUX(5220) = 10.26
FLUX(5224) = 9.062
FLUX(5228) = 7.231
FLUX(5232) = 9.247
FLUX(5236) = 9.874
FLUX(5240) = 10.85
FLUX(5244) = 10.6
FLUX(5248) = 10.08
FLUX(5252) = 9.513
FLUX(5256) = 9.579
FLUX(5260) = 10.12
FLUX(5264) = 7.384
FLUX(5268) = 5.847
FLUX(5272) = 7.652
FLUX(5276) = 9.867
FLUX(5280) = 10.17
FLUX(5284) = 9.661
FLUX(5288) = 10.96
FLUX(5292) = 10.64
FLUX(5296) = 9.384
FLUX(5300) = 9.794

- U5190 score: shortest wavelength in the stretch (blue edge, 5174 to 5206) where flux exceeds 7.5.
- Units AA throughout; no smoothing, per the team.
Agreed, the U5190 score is 5188 AA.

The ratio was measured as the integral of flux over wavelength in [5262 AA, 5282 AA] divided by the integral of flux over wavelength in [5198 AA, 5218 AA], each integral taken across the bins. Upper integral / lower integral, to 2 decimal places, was 1.04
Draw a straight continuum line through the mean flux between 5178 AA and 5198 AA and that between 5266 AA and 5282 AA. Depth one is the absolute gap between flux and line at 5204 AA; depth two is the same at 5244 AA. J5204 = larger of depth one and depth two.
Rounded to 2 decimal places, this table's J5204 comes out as 2.73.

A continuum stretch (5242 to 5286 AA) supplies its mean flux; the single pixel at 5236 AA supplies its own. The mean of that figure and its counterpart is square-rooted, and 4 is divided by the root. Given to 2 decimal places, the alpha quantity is 1.30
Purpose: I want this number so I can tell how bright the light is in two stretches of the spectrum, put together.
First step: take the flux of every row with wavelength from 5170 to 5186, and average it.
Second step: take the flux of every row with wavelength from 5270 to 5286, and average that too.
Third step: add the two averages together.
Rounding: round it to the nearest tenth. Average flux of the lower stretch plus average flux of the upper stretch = 14.6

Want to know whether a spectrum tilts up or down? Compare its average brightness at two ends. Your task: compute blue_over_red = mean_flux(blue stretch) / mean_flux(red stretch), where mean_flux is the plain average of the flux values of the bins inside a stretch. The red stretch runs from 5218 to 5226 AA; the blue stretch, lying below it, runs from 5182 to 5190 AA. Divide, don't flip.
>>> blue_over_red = 0.64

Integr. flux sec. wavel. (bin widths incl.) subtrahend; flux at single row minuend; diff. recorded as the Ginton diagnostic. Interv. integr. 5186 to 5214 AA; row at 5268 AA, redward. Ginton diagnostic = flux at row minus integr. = -211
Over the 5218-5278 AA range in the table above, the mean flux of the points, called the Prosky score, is 9.1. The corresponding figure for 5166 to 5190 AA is 5.7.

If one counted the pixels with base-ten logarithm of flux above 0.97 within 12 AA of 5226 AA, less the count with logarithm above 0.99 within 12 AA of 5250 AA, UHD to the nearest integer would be -1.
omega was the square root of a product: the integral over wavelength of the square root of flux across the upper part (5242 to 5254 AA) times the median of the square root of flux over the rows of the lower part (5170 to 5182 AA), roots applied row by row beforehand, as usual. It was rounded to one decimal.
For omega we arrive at 9.6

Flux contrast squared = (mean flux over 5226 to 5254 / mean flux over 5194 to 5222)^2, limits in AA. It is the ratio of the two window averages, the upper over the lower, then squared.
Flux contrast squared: 1.3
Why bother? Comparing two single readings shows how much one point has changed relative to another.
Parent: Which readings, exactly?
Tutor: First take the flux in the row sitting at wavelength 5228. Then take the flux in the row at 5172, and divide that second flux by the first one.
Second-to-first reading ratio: 0.63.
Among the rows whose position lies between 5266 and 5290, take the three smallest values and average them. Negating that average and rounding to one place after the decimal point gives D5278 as -7.7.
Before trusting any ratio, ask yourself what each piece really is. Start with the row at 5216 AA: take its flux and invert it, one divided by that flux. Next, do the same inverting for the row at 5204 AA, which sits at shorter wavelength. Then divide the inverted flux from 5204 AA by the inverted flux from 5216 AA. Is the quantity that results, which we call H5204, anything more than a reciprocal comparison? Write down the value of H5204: 1.3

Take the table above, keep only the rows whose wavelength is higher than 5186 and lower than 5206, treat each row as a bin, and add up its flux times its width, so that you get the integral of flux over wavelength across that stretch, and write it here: 159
